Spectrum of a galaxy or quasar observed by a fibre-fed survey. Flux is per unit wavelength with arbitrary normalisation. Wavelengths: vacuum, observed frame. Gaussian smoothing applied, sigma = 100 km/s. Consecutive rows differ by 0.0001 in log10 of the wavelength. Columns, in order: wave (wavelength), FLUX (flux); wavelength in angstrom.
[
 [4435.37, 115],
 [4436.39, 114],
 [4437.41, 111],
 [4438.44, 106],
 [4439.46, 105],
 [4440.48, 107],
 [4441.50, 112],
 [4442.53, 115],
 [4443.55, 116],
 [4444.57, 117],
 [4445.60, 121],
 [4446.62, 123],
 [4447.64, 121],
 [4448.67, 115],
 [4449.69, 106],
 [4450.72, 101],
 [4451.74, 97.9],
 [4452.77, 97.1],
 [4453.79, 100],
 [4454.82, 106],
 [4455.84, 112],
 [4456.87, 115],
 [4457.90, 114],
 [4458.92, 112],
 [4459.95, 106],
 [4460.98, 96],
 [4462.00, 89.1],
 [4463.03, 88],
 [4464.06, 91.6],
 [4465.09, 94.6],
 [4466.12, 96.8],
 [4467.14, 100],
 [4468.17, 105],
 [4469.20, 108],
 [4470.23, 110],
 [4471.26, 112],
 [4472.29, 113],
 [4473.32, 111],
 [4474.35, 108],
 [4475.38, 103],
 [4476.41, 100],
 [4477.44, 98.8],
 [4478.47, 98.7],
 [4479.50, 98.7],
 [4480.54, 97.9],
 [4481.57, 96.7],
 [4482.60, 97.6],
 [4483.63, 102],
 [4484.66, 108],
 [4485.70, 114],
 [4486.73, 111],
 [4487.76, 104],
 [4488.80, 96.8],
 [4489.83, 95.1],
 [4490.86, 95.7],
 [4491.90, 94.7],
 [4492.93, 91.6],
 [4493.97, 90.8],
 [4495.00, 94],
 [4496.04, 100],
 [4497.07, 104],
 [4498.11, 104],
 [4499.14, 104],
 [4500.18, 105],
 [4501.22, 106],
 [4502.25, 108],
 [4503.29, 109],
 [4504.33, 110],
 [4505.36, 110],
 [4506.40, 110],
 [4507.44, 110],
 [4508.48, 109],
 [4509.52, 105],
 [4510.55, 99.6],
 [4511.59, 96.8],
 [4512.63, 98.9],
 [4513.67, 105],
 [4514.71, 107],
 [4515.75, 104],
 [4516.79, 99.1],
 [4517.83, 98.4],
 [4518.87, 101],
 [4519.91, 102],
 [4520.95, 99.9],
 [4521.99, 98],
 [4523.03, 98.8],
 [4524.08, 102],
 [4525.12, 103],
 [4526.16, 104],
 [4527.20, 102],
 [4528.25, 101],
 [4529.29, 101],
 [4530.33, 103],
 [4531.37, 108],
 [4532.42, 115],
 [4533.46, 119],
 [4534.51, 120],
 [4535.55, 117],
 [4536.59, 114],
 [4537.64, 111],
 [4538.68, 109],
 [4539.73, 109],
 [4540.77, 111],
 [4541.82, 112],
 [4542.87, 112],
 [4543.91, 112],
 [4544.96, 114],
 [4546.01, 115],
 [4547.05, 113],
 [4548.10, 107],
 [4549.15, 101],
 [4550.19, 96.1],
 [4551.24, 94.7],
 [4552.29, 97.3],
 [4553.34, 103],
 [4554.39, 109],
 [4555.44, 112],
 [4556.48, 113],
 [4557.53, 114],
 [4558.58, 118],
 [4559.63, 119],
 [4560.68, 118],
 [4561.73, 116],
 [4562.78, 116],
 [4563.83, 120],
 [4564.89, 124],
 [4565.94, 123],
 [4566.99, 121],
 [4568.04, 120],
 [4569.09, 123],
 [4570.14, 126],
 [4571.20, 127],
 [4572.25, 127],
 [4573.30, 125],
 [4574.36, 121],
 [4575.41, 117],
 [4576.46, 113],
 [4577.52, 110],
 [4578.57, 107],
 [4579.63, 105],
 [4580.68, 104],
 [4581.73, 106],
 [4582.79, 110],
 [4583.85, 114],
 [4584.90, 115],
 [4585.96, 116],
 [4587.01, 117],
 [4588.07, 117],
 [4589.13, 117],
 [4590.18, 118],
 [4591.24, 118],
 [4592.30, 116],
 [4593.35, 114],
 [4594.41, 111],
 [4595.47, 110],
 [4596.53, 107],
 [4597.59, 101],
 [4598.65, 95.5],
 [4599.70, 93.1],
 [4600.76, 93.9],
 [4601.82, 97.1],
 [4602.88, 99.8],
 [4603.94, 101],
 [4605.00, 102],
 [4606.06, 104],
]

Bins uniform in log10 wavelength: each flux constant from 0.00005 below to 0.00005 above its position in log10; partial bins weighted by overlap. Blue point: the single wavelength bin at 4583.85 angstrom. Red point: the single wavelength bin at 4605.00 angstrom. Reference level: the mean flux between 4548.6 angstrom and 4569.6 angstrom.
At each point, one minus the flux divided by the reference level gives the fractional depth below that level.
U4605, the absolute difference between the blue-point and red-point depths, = 0.11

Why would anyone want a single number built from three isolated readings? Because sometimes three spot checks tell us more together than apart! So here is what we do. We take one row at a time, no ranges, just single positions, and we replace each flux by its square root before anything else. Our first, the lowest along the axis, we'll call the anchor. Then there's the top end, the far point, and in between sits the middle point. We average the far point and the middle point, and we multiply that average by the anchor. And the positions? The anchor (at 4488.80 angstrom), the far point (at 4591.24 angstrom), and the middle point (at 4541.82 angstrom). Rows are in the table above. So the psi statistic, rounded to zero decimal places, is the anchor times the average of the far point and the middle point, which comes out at 105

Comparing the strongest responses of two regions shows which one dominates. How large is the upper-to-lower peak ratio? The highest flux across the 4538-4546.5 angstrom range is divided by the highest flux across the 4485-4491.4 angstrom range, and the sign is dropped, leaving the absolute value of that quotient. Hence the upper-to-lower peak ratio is 1.01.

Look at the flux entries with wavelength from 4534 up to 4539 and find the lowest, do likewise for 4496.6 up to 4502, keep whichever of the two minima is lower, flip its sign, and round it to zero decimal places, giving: -104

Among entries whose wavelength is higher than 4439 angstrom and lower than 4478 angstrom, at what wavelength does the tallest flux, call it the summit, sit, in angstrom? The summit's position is 4446.62 angstrom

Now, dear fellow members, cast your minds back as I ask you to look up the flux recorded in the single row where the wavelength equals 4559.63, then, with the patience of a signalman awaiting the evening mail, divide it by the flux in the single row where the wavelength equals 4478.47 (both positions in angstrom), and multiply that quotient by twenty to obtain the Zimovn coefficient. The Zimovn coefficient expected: 24.1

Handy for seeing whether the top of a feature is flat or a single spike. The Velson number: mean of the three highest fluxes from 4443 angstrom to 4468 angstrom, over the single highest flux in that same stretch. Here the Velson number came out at 0.989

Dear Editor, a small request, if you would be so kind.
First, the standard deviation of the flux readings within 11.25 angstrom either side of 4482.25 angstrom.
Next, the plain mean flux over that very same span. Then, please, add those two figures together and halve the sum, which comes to 54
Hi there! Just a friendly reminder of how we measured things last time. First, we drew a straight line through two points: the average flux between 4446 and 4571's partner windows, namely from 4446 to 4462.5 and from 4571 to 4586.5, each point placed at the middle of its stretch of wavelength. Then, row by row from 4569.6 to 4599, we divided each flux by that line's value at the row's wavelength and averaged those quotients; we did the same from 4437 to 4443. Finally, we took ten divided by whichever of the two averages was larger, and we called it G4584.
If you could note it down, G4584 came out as 9.7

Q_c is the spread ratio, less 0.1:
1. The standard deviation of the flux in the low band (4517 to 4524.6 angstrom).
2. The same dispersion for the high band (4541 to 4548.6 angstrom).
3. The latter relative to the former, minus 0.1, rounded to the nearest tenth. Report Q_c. 1.4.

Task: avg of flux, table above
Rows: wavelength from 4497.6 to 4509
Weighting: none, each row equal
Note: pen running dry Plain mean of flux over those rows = 108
